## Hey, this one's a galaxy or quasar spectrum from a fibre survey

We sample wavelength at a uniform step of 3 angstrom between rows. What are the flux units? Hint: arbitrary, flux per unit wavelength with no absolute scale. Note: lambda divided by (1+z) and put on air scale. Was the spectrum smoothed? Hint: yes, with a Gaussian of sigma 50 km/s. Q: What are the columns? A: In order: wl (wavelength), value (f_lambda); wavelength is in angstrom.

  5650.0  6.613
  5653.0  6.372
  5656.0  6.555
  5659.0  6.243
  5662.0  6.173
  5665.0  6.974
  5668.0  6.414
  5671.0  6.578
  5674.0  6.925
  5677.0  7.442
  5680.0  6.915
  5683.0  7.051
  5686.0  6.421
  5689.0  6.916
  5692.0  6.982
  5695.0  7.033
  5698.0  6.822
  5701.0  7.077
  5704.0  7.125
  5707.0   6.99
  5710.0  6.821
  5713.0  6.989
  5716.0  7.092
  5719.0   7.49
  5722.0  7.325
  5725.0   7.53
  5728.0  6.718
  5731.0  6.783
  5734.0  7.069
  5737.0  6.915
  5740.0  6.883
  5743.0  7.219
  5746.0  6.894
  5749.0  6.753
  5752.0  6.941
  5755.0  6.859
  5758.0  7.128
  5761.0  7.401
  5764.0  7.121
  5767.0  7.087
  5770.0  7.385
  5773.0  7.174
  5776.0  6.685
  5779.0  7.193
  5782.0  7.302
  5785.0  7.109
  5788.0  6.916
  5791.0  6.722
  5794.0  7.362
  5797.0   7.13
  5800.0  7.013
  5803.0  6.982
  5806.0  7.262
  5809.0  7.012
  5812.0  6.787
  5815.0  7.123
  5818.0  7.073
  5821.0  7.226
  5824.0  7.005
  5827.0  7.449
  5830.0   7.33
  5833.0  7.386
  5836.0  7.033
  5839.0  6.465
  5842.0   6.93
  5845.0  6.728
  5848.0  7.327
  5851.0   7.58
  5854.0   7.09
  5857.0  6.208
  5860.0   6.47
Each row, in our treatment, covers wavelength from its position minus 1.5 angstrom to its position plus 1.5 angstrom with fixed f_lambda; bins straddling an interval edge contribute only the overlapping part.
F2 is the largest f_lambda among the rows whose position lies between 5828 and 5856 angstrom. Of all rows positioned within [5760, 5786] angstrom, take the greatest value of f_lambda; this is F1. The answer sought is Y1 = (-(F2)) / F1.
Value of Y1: -1.02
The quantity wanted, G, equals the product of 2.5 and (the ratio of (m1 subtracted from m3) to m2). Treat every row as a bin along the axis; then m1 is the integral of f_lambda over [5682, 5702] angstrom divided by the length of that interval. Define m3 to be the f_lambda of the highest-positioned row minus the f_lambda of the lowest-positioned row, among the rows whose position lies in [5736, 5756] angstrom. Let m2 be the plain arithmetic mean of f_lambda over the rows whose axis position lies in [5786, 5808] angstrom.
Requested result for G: -2.46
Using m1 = 6.89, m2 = 7.06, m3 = -0.06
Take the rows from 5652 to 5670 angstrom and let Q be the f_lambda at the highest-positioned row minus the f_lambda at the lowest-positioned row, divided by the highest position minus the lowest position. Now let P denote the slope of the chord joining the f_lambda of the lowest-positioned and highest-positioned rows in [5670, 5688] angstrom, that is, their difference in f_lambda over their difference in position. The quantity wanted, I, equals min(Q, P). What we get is -0.010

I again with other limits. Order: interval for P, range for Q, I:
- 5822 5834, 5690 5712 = -0.009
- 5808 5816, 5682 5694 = -0.008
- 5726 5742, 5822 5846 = -0.013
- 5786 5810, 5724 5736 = -0.051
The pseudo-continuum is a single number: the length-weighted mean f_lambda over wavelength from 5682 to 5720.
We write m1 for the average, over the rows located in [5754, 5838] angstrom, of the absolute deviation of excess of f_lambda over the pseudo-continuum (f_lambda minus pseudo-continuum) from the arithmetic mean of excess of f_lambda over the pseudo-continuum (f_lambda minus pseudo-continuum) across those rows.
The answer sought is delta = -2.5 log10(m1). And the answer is 2.0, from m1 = 0.159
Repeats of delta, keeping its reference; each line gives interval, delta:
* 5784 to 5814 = 2.1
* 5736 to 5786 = 1.9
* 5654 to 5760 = 1.6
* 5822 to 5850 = 1.4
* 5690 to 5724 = 2.1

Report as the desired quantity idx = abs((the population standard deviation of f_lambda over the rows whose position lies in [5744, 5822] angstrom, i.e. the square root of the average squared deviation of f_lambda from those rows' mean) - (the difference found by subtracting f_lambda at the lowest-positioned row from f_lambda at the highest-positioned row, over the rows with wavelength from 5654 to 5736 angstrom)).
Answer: 0.3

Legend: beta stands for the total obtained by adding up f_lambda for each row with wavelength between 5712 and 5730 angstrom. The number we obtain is 43.1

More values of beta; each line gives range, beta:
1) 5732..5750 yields 41.7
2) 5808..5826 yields 42.2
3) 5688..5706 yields 42.0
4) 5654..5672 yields 38.9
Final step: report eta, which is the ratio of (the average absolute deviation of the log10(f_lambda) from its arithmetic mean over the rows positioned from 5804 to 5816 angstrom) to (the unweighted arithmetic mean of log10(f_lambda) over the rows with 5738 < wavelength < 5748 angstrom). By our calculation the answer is 0.0107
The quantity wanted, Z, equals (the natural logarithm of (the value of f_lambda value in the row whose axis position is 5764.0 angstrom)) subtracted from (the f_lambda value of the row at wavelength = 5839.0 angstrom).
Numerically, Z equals 4.50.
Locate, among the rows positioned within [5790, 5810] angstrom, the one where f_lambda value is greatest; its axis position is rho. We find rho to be 5794.0 angstrom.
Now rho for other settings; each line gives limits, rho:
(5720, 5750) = 5725.0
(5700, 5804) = 5725.0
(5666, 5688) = 5677.0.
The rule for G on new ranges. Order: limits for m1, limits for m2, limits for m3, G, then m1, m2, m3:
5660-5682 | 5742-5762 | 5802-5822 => -2.32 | 6.77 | 7.03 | 0.24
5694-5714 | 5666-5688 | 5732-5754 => -2.60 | 6.98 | 6.82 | -0.13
